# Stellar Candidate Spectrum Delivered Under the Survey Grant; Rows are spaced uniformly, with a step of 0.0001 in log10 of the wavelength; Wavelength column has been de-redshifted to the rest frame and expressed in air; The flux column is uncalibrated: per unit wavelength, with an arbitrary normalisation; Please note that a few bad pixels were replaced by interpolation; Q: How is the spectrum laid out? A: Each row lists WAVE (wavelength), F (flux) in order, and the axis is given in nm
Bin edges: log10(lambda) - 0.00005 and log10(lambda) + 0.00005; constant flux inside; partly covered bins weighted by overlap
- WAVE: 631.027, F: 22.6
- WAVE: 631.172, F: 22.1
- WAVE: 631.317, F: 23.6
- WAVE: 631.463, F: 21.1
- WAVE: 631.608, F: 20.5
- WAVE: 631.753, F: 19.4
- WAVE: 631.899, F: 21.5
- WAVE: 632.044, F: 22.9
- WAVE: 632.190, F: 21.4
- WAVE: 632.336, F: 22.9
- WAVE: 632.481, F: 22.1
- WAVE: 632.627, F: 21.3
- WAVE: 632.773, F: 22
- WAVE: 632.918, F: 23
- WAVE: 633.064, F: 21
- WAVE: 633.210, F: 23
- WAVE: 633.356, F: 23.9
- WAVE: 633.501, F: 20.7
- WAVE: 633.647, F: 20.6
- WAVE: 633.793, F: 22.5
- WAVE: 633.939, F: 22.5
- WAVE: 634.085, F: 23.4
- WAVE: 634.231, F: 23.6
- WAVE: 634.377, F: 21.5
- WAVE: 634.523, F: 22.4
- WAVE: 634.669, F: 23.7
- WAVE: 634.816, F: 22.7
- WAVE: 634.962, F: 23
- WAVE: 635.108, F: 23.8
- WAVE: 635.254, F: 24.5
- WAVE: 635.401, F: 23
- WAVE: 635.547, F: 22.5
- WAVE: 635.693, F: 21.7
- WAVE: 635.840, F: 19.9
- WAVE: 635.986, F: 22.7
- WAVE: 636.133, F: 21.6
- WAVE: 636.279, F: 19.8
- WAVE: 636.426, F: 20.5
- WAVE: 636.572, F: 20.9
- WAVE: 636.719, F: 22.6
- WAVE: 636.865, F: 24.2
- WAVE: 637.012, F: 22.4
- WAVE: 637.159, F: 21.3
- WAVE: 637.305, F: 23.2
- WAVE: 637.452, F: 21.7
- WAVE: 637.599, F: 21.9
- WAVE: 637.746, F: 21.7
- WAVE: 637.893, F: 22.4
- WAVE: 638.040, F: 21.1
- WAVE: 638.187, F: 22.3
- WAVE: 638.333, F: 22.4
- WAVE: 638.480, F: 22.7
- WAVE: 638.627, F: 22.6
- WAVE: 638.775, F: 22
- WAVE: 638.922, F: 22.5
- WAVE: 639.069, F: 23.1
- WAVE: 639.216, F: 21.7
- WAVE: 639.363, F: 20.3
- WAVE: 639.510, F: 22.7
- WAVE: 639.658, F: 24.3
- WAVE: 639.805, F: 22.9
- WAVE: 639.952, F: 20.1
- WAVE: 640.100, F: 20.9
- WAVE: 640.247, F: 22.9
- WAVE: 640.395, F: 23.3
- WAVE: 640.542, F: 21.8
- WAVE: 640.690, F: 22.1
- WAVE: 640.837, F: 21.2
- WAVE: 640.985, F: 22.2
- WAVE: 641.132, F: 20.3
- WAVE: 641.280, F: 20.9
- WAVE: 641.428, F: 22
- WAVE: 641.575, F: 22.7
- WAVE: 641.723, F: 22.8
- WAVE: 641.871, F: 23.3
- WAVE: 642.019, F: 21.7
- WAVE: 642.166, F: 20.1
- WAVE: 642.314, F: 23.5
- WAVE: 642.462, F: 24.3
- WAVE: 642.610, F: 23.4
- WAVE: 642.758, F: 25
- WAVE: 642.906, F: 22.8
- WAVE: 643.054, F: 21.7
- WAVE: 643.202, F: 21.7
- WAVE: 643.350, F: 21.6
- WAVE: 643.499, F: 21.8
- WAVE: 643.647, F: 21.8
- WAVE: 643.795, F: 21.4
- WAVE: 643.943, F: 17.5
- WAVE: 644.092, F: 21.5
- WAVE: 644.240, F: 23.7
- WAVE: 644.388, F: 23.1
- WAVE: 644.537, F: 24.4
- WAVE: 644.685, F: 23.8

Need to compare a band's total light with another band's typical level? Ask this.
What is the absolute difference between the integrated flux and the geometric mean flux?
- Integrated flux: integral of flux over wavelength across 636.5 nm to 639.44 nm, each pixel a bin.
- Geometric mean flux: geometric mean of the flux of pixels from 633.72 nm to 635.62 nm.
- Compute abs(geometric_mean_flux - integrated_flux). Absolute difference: 42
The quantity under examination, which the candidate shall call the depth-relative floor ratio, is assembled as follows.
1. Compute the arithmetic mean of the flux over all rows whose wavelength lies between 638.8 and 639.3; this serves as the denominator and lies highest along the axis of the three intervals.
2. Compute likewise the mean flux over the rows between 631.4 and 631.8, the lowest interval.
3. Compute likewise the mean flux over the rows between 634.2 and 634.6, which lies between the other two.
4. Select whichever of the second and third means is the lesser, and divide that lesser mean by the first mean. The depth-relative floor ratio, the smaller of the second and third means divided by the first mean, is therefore 0.91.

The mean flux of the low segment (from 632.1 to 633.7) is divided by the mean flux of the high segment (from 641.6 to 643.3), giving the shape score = 0.97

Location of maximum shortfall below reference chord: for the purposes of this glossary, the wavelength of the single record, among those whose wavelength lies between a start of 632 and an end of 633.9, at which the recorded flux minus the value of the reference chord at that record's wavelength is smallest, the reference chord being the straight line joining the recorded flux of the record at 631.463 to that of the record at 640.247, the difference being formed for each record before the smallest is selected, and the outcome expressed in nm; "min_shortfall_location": 633.647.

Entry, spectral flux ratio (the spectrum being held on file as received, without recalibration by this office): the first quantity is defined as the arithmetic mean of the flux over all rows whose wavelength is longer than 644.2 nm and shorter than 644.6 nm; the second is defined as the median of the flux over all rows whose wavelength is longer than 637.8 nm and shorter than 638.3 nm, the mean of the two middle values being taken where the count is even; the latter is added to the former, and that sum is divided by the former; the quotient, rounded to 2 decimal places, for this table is 1.94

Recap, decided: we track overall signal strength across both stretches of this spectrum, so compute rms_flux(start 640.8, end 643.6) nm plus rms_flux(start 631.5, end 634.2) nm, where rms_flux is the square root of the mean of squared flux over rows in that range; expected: 44.25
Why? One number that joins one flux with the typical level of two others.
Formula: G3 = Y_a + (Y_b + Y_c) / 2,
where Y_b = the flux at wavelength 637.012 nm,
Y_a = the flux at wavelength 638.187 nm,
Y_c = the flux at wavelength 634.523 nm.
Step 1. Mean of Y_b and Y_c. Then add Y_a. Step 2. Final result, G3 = 44.7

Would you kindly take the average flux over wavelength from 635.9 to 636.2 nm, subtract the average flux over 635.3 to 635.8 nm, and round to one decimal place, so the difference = -0.3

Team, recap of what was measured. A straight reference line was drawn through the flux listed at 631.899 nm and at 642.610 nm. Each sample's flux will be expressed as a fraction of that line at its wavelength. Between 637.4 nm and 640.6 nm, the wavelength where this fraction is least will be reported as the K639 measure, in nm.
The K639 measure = 639.952 nm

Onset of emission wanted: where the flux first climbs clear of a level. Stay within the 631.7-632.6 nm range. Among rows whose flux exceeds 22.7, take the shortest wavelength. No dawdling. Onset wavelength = 632.044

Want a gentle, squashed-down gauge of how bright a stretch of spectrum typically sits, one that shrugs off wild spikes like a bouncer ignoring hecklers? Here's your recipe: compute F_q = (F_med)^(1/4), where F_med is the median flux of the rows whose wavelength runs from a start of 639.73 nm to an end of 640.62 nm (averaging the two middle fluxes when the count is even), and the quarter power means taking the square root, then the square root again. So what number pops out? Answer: 2.17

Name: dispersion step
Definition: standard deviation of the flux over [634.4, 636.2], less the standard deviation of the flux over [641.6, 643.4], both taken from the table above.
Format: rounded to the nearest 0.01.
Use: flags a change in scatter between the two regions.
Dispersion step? -0.16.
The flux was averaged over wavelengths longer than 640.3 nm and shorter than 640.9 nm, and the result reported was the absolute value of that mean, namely 22.1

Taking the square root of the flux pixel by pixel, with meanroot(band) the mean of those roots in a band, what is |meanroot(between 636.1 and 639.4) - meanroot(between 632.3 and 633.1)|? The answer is 0.011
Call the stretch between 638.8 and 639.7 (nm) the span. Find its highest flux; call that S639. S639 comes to 24.3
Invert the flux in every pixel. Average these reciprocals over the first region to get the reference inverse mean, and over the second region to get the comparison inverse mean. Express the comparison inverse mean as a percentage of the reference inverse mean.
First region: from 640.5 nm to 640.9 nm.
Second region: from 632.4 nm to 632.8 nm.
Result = 100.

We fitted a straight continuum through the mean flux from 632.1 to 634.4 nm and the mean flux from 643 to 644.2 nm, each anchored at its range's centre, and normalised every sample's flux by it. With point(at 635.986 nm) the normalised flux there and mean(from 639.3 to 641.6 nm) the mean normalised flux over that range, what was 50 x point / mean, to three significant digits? 50.7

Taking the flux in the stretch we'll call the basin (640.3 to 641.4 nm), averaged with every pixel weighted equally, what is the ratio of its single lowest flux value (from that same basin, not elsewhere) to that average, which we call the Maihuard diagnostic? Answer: 0.94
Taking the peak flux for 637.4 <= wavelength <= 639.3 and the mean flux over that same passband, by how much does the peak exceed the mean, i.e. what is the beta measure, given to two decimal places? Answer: 0.94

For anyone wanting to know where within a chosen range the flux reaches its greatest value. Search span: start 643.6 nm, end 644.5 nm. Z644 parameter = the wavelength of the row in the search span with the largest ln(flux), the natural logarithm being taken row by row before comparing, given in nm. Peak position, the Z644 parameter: 644.240 nm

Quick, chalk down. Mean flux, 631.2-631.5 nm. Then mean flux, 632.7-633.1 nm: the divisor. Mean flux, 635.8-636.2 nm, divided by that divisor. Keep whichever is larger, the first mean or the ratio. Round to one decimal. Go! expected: 22.4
